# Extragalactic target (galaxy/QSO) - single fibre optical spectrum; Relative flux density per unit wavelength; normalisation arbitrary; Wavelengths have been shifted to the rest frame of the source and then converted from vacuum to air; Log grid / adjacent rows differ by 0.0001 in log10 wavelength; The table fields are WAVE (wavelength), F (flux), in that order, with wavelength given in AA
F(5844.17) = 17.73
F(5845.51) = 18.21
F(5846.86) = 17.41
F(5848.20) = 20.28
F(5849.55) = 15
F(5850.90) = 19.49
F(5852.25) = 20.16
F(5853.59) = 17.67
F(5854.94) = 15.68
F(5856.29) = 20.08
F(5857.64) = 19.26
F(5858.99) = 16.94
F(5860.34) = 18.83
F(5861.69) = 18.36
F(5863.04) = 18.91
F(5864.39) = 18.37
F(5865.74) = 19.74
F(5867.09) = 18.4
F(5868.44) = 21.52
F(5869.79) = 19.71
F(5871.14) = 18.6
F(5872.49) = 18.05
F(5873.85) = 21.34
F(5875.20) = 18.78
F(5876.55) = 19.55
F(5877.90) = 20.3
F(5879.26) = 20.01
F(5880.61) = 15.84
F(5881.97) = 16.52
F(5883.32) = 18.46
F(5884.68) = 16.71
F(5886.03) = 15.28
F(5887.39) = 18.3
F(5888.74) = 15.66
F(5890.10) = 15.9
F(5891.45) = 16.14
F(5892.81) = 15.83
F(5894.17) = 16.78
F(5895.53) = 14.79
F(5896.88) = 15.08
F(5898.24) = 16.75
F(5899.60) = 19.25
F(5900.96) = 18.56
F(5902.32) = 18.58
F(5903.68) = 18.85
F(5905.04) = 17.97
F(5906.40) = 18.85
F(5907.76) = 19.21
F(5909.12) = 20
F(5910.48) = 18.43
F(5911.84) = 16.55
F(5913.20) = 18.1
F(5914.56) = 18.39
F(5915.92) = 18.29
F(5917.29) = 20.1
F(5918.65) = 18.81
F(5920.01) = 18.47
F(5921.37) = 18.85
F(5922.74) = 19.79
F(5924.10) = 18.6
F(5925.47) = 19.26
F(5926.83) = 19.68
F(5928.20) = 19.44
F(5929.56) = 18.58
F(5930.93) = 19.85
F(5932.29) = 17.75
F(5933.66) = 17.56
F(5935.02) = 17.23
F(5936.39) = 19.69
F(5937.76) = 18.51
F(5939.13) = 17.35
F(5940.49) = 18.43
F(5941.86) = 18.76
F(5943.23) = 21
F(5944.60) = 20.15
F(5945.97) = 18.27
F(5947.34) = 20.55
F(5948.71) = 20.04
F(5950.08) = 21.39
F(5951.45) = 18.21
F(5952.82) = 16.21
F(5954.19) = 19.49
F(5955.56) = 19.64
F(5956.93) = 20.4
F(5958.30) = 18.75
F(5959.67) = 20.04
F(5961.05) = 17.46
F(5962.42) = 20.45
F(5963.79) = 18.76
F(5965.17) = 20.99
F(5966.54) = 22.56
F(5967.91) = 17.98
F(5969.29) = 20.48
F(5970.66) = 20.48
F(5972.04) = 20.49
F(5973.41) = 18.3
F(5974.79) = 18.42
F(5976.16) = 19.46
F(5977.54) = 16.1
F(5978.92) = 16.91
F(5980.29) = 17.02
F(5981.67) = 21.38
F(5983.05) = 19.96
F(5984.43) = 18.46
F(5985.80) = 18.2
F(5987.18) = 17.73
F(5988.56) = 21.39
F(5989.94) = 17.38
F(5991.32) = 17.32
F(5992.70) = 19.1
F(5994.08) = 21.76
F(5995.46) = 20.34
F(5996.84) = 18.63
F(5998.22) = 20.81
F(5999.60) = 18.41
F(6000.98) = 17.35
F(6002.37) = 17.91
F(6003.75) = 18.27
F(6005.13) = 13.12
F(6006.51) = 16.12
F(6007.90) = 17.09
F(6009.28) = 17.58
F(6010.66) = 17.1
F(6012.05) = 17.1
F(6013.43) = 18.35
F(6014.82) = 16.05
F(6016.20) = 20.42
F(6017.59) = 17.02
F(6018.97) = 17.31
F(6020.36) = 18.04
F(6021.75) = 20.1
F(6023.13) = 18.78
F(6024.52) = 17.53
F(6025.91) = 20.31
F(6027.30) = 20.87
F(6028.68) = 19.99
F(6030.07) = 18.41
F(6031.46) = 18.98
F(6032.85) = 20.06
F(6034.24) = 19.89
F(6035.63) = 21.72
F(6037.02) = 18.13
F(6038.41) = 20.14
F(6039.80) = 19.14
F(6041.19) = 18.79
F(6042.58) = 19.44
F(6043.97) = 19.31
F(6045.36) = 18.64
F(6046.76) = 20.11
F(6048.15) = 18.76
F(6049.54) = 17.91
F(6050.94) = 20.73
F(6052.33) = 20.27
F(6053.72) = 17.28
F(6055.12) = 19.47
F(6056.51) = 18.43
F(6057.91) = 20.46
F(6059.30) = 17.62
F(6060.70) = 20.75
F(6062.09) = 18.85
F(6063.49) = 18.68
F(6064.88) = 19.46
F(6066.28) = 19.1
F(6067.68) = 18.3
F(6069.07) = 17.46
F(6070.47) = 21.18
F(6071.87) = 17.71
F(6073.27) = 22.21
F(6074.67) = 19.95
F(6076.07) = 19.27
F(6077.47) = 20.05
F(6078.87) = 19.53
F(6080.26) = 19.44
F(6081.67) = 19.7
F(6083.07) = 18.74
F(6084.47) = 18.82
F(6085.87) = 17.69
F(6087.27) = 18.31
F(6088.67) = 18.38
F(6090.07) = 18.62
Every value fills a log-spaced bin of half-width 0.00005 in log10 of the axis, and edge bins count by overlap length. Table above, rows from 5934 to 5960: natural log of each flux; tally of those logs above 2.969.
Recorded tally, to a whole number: 10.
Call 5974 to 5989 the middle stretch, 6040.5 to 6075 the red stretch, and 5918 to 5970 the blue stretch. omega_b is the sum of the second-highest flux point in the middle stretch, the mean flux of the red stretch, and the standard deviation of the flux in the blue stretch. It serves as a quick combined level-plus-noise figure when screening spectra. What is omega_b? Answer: 41.9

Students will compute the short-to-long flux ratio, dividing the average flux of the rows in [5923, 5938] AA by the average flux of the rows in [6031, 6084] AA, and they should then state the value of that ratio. 0.97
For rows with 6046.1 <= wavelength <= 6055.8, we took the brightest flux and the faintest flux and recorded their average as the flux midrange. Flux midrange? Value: 19.0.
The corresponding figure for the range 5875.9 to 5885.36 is 18.1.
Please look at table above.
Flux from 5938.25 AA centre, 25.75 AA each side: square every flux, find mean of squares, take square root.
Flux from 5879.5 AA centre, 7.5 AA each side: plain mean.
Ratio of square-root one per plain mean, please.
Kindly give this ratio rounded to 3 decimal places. 1.043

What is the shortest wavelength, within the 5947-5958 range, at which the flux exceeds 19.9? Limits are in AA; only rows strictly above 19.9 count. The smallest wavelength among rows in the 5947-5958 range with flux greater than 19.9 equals 5947.34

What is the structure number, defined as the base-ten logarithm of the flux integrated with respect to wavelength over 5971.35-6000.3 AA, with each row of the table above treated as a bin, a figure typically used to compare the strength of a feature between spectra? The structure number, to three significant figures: 2.74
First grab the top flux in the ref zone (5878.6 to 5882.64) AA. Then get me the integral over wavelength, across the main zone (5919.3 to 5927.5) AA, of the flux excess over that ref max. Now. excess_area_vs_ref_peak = -7.4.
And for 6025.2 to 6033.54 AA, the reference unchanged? -2.0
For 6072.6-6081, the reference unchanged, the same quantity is 0.5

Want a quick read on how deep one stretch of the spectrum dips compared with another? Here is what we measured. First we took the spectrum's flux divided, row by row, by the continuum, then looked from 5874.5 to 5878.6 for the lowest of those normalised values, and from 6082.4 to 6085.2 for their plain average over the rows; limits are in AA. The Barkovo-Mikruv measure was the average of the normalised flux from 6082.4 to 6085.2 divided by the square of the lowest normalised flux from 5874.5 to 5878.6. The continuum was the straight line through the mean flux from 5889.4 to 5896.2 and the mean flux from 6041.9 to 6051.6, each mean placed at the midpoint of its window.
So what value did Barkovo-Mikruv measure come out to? 0.64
